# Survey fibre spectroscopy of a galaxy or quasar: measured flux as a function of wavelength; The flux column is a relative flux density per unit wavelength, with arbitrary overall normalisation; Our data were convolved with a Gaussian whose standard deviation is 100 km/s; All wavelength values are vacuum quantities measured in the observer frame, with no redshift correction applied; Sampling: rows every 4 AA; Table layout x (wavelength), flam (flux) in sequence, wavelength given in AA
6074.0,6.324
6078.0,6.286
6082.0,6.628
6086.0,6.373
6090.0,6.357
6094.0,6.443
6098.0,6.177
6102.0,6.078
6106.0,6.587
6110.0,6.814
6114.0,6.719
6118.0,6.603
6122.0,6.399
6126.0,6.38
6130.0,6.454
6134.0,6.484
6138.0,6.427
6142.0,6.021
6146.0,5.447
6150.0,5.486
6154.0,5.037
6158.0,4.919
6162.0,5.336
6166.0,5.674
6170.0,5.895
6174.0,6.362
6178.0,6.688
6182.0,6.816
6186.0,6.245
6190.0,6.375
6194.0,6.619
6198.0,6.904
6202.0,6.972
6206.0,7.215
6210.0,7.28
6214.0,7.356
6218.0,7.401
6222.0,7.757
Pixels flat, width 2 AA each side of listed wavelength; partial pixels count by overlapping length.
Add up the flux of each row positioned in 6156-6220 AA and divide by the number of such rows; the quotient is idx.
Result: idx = 6.50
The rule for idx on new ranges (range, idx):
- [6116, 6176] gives 5.93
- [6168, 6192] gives 6.40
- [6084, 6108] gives 6.34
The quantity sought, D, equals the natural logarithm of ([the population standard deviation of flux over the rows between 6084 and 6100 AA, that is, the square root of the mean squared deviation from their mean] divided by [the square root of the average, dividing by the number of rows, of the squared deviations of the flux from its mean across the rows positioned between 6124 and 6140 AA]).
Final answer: 0.9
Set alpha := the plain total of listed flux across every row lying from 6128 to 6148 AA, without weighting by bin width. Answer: 30.8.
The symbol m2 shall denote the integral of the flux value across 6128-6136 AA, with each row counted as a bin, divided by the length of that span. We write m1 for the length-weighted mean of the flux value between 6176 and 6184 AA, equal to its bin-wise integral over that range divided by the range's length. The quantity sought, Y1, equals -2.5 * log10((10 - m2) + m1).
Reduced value -2.53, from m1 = 6.8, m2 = 6.47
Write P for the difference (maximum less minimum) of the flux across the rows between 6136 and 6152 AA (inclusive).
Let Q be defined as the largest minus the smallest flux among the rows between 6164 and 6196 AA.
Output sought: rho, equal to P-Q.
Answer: -0.2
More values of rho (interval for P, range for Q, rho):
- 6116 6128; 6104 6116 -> 0.0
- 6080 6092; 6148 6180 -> -1.5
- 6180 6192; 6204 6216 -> 0.4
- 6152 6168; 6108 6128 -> 0.3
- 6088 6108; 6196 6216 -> 0.1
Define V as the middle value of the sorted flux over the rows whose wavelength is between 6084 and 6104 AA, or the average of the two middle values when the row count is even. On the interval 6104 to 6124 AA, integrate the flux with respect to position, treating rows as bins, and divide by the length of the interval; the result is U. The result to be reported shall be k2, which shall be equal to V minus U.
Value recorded -0.3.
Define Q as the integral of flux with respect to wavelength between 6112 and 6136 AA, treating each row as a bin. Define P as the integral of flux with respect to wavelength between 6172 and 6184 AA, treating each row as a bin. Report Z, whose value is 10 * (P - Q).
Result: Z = -767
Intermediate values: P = 79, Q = 156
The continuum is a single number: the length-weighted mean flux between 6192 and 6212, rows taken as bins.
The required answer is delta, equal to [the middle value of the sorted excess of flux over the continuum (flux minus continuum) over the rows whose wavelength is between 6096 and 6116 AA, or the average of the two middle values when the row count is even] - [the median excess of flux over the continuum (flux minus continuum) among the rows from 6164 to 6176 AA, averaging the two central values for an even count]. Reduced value 0.7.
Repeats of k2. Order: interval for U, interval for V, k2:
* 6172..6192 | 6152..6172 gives -1.2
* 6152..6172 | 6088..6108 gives 1.0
